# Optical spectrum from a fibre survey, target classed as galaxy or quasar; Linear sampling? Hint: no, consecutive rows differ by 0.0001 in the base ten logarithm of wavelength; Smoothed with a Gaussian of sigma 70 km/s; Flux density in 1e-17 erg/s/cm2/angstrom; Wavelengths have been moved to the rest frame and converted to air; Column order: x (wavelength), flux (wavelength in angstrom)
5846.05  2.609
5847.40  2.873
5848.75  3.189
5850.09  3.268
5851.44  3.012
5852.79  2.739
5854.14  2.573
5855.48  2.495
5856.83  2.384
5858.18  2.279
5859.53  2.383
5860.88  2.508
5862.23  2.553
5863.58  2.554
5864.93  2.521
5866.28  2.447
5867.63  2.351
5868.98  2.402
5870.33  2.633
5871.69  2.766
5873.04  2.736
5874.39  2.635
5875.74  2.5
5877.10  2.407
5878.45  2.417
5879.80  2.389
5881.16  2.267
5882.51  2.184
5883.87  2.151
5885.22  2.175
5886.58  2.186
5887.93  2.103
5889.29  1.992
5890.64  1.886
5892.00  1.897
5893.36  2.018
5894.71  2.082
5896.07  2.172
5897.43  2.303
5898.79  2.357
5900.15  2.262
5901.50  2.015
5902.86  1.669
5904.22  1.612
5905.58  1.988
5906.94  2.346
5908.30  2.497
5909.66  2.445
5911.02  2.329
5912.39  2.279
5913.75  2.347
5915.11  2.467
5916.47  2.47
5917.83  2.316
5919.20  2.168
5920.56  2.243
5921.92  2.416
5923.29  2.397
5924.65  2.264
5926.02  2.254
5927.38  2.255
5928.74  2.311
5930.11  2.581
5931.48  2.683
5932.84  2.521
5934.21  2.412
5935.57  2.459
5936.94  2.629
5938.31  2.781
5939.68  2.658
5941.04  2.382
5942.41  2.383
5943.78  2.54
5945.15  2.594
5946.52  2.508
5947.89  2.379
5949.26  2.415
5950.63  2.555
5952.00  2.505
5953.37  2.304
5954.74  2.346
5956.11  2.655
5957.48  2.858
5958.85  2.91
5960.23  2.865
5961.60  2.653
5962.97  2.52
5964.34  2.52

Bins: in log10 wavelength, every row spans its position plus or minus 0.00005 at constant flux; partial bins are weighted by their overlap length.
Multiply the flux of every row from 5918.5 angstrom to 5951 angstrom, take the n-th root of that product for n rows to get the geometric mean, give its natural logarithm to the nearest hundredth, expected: 0.89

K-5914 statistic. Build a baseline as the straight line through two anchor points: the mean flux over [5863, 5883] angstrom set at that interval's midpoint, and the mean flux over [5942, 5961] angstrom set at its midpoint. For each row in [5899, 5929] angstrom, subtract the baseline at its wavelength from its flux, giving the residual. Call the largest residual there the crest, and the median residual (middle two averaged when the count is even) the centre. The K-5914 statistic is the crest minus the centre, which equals 0.21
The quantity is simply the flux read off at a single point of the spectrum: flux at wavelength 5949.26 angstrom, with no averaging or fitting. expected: 2.415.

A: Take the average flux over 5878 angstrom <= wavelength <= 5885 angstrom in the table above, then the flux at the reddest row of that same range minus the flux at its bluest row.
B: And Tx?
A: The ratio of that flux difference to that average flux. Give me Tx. -0.12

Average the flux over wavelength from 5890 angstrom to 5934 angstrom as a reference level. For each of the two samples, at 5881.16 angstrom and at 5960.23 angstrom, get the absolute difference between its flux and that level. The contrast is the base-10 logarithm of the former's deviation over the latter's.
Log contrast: -1.5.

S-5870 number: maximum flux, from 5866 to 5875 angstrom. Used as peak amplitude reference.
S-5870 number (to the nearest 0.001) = 2.766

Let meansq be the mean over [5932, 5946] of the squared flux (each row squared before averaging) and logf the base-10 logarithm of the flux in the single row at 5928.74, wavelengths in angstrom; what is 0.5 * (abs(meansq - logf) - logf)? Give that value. 2.9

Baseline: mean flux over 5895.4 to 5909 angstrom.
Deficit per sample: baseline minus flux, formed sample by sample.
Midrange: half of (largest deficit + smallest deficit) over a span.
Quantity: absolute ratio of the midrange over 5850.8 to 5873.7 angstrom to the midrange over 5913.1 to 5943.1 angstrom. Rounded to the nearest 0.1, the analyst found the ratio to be 1.5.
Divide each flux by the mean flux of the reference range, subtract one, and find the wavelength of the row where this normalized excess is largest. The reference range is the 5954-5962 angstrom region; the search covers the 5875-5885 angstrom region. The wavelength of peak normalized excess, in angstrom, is 5875.74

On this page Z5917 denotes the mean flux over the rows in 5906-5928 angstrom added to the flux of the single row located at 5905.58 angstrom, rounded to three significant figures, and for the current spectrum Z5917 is 4.33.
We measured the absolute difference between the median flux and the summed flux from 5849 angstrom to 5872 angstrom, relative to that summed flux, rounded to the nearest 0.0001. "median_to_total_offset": 0.9425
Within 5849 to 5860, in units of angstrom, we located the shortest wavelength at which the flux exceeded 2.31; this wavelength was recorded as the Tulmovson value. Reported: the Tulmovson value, 5850.09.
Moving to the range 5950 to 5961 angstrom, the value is 5950.63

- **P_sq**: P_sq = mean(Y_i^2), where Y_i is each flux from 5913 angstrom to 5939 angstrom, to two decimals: 5.88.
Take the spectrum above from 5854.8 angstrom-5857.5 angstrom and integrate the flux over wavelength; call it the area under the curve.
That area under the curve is 6.6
